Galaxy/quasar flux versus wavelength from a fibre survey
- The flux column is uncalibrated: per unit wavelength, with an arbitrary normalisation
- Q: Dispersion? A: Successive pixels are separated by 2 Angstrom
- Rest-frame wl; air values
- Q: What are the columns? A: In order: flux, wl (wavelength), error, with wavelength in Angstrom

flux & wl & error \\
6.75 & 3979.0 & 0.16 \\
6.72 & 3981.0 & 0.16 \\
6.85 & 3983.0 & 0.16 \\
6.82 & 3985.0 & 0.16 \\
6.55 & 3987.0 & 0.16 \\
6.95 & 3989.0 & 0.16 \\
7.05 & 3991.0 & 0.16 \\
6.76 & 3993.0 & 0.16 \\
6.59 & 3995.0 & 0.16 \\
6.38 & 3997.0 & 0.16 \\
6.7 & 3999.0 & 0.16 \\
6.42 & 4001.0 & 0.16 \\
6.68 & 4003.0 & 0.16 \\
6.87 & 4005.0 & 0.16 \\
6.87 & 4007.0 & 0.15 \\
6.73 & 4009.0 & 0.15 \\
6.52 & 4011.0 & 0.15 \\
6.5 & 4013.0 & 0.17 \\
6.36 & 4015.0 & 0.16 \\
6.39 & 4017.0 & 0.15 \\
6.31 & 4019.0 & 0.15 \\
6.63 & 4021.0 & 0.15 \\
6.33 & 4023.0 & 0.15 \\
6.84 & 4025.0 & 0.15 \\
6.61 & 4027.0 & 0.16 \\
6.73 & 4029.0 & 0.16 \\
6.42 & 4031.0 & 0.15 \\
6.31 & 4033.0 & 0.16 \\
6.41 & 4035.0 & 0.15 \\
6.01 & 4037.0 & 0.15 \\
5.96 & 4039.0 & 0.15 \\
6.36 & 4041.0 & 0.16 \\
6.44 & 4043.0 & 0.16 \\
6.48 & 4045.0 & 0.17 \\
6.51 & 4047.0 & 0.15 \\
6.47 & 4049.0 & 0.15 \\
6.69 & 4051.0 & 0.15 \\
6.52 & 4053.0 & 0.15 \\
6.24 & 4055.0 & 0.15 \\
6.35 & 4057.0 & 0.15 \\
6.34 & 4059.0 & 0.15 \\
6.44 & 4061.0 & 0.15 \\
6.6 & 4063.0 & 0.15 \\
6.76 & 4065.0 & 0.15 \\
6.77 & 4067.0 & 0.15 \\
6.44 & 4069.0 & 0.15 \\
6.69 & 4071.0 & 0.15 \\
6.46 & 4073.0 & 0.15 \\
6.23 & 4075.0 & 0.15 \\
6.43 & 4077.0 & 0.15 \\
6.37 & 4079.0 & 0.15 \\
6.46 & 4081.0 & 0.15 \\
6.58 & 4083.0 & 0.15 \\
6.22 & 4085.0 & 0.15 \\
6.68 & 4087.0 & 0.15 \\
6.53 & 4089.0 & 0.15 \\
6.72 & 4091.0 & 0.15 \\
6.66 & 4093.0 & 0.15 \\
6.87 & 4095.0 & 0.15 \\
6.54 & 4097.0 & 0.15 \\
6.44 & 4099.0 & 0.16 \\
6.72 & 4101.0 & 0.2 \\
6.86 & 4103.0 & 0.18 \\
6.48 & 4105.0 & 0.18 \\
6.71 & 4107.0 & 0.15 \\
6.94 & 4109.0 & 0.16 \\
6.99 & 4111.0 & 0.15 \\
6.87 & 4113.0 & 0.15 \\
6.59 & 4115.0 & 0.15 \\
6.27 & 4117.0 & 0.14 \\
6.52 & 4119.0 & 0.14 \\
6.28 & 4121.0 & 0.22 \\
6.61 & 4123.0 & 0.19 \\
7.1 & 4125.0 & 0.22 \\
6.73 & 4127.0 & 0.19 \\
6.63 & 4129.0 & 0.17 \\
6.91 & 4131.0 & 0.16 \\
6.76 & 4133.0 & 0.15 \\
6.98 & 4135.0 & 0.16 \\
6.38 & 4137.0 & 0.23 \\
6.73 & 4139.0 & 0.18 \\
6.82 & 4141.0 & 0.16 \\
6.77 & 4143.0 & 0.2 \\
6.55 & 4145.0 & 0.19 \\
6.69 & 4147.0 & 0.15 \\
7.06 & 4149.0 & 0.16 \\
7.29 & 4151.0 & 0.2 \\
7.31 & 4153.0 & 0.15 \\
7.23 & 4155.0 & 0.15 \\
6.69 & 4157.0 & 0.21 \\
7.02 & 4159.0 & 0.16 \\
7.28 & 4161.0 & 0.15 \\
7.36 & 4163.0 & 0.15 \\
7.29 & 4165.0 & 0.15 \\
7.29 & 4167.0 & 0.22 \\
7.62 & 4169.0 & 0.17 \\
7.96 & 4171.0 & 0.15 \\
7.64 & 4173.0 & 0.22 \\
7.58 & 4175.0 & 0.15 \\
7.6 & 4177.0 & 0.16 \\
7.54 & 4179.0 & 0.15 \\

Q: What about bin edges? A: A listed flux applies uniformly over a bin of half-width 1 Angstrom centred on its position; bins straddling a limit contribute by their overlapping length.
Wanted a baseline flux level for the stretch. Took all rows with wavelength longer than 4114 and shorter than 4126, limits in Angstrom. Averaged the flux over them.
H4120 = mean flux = 6.56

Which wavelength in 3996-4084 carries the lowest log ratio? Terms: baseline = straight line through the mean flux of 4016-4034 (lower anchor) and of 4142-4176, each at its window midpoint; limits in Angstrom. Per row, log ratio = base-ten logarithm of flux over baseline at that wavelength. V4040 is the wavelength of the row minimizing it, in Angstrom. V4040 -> 4039.0 Angstrom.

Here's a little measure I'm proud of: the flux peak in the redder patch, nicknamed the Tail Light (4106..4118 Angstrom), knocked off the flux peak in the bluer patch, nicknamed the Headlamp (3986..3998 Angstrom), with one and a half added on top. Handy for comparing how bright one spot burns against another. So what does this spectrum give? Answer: 1.6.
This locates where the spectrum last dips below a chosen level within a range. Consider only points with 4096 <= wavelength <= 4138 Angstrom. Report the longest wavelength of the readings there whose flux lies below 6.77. 4137.0 Angstrom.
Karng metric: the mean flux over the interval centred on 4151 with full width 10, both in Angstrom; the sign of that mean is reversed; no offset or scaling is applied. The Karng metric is -7.12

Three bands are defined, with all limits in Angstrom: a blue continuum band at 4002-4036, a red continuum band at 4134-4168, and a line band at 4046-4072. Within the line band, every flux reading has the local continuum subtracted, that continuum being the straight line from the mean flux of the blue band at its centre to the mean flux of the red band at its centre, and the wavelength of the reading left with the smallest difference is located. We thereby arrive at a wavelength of 4055.0 Angstrom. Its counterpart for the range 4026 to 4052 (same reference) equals 4039.0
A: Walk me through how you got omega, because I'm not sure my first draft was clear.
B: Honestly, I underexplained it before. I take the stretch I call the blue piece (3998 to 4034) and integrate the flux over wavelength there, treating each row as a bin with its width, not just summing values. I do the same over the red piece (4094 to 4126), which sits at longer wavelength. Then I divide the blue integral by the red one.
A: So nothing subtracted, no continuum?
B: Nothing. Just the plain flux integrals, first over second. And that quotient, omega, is 1.1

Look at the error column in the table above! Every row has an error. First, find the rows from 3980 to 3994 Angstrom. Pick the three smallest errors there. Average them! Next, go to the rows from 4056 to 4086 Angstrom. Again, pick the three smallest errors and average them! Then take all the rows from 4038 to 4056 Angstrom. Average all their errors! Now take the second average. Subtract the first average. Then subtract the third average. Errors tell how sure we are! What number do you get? -0.164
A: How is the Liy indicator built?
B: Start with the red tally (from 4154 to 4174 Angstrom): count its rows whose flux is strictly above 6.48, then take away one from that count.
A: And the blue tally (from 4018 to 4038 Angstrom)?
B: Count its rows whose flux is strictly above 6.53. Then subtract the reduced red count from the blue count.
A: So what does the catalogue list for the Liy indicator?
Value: -5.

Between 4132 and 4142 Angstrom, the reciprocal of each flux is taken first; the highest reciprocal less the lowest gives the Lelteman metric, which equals 0.013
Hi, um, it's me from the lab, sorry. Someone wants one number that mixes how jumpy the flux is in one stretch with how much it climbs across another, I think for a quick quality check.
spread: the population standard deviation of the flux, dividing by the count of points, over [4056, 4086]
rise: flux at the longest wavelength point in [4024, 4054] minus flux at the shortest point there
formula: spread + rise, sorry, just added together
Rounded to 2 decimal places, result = -0.15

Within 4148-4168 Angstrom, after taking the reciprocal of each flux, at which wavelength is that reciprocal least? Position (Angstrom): 4163.0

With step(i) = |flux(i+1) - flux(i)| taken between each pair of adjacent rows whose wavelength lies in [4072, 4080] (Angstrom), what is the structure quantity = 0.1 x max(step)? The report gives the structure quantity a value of 0.023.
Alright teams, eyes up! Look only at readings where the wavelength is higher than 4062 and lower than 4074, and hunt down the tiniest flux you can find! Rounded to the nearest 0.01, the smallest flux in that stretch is 6.44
